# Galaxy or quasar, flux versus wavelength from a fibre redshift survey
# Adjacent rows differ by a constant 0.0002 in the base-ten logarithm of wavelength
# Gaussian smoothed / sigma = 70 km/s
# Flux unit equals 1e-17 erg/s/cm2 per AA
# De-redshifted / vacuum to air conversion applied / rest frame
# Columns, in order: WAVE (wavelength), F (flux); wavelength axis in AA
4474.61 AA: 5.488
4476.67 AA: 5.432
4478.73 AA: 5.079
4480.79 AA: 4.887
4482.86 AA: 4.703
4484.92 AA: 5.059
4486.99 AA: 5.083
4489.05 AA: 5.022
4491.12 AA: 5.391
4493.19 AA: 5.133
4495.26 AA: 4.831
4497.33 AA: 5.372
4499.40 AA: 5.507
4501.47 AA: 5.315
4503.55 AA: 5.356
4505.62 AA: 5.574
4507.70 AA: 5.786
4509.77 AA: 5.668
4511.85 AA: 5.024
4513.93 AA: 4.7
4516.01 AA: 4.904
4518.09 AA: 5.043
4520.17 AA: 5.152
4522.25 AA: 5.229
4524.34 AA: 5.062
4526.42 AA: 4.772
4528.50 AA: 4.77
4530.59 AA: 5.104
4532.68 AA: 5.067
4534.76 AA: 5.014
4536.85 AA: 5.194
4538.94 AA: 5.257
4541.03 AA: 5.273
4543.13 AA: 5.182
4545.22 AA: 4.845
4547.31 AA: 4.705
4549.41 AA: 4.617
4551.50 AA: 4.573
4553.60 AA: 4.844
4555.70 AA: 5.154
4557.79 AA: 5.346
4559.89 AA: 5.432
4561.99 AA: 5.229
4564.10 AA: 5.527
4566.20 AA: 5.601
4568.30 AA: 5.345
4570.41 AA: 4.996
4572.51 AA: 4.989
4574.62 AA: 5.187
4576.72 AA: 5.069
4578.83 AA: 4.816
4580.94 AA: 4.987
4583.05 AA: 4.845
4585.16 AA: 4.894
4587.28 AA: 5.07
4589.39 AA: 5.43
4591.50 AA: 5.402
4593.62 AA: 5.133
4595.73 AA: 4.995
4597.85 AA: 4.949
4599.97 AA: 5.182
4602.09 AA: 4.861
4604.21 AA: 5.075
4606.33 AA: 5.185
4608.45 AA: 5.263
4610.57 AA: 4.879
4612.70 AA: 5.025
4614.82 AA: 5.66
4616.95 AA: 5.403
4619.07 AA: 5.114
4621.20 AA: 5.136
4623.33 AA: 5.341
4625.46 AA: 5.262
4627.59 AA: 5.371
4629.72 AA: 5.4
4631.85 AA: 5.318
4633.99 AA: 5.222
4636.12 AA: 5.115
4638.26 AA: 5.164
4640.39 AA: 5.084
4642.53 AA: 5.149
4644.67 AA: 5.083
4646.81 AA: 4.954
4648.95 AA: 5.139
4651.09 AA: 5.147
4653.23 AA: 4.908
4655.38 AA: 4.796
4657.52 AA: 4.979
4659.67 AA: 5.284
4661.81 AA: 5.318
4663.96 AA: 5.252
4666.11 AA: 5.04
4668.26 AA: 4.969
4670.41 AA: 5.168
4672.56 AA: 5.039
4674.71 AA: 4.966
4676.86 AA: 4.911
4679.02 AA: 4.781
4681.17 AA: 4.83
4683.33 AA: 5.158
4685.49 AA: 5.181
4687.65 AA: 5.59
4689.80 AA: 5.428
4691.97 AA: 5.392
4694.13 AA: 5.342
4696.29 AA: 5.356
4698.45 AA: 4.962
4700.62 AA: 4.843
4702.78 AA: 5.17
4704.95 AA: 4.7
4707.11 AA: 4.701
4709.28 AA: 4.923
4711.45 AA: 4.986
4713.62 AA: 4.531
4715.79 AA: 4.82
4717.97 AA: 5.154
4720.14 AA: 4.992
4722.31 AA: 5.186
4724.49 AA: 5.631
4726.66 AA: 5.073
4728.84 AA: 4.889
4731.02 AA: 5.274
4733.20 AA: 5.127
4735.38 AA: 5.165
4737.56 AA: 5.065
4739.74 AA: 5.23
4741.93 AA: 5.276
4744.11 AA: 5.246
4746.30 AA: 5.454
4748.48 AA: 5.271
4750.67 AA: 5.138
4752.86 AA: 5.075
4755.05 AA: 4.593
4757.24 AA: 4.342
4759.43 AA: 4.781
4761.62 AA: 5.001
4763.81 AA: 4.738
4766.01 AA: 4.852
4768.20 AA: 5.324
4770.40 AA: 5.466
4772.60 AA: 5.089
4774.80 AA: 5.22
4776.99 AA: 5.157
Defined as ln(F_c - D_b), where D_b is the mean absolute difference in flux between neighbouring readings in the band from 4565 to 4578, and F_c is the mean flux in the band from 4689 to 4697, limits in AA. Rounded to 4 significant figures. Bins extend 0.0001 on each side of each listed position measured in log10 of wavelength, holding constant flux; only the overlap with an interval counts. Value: 1.647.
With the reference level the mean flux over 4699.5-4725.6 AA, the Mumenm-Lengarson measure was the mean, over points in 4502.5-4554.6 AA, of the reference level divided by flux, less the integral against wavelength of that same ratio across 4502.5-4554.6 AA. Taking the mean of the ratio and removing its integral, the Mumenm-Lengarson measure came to -50.3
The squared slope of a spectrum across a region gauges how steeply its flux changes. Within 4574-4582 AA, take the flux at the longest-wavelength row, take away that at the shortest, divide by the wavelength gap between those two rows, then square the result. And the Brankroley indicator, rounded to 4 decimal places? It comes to 0.0010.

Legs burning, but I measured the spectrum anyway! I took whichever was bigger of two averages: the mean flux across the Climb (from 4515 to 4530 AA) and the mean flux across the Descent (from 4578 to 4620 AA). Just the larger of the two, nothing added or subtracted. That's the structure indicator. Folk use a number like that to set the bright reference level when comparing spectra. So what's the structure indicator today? 5.11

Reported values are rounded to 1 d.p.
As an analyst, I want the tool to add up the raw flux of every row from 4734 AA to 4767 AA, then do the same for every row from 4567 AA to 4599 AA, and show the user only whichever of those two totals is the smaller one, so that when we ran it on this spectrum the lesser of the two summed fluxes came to 75.2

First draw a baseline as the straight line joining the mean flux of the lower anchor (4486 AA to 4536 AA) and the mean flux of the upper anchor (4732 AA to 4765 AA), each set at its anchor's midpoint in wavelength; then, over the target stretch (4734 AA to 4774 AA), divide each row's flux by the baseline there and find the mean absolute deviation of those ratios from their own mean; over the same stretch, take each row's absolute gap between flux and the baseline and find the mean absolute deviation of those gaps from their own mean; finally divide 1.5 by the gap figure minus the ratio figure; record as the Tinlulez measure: 18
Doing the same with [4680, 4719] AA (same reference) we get 22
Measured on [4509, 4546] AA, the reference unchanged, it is 15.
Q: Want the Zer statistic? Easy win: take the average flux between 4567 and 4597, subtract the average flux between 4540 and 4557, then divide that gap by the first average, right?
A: 0.04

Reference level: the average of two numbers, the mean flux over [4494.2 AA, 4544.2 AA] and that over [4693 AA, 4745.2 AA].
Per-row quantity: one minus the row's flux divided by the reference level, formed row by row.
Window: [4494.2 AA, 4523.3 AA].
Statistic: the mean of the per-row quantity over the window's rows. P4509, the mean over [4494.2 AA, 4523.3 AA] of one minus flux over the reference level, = -0.02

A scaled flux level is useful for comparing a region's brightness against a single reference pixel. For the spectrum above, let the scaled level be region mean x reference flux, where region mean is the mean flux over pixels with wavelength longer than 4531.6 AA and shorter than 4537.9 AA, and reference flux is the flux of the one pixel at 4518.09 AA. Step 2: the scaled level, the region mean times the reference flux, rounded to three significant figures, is 25.7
